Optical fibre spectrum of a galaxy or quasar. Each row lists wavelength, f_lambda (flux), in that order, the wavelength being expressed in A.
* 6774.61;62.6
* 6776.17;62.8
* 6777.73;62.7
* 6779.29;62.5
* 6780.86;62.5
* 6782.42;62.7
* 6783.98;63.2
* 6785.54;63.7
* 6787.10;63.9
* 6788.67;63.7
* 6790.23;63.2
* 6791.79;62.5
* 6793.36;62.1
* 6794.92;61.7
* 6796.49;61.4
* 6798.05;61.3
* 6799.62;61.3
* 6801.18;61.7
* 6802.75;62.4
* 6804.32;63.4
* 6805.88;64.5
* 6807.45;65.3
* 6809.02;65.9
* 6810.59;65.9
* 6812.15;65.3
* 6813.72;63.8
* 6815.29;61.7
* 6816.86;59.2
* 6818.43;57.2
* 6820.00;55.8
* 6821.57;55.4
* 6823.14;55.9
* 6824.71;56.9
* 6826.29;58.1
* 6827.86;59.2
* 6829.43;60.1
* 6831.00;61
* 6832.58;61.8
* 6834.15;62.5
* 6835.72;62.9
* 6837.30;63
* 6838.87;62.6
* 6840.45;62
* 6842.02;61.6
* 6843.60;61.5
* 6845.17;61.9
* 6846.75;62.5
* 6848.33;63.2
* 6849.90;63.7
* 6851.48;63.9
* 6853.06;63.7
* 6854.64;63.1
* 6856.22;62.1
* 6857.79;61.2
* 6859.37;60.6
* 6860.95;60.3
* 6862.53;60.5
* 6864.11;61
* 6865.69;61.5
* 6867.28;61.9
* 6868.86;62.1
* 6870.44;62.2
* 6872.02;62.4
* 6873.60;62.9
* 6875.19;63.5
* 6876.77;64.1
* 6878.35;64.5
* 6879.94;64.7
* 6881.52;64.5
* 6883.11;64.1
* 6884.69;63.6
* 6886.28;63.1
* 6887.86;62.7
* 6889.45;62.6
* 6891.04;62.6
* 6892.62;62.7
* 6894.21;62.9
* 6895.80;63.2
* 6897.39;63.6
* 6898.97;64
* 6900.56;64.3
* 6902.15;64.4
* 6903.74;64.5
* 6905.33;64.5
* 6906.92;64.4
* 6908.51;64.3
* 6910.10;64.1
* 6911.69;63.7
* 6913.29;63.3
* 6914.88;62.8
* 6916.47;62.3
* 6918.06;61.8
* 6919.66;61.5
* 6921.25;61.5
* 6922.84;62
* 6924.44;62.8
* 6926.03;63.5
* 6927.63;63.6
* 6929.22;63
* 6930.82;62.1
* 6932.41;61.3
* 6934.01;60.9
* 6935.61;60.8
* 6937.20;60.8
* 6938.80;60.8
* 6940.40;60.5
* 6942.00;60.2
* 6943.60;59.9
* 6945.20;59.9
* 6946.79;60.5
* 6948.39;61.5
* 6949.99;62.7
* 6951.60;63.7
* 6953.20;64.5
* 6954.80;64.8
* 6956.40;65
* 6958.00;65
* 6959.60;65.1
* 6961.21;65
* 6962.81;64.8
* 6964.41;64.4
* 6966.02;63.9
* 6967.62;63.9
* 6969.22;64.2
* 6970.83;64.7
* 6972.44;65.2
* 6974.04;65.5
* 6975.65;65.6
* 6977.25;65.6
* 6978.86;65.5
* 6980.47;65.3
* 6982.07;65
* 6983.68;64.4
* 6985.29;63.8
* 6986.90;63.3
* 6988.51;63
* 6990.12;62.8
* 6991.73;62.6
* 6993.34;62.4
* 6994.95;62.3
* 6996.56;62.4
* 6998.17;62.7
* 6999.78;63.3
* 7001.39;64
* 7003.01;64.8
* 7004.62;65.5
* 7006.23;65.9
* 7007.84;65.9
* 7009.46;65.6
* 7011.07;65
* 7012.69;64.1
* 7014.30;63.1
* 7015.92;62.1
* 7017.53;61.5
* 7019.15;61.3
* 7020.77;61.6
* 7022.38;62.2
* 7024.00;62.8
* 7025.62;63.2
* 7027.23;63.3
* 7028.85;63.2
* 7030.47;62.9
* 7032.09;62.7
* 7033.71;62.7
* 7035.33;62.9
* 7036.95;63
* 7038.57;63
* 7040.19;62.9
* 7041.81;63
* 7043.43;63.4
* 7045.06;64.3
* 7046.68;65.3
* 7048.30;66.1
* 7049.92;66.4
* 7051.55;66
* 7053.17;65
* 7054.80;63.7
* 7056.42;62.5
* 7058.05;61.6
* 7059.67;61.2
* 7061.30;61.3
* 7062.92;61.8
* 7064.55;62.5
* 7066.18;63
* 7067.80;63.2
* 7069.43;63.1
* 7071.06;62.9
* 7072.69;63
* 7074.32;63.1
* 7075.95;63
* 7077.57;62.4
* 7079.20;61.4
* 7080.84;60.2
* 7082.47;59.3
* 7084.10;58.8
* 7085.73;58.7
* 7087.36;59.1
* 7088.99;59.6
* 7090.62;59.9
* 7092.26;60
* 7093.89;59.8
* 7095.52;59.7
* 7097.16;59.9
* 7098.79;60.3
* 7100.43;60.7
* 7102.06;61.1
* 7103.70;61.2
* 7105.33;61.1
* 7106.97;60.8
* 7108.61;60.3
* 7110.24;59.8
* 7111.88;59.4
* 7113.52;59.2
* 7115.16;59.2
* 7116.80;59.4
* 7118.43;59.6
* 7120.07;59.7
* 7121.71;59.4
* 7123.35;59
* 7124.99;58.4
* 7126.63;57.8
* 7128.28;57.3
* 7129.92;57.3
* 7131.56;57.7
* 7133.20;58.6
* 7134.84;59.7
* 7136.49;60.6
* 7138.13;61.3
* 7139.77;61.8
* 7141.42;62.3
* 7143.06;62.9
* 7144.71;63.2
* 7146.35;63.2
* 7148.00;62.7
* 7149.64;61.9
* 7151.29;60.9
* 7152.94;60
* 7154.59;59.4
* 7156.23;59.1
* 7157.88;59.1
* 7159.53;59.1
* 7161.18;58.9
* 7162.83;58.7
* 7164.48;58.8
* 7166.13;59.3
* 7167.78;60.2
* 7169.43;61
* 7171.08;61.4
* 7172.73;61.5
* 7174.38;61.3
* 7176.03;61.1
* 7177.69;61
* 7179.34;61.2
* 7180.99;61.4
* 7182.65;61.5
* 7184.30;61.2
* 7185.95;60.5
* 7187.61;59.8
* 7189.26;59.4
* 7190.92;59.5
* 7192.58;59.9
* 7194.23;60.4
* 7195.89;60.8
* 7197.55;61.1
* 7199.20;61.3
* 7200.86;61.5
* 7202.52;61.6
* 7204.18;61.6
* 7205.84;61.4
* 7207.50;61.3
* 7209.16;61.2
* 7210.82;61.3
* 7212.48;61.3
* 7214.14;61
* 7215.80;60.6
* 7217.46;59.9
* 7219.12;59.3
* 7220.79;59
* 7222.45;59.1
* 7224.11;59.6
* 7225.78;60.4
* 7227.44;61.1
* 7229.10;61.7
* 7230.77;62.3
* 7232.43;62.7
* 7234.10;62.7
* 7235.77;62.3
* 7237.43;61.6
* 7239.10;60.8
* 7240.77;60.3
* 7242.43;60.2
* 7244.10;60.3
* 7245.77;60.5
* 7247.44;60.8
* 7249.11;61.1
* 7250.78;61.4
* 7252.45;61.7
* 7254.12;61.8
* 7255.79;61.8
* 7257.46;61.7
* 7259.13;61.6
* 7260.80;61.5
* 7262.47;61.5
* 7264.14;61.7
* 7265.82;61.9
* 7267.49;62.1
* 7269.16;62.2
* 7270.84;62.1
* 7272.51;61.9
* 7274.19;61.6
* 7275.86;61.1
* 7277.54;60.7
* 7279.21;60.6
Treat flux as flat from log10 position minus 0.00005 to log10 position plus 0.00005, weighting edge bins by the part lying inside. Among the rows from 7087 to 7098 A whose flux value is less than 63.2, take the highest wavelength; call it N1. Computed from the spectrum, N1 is 7097.16 A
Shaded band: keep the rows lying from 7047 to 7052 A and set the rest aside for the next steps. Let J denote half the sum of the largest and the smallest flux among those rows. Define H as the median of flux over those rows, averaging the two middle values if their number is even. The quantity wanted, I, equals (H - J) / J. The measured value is -0.0015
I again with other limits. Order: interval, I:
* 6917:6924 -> -0.0016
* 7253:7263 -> 0.0000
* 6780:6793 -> 0.0000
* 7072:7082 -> 0.0170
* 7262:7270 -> 0.0008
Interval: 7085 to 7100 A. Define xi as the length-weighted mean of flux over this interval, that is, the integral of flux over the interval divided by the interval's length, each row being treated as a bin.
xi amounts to 60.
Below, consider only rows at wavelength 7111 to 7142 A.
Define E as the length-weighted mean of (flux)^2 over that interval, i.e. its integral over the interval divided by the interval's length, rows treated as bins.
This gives 3521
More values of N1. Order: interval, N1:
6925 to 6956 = 6949.99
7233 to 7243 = 7242.43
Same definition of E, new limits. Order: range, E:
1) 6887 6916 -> 4043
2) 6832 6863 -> 3877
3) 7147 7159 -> 3655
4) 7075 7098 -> 3620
